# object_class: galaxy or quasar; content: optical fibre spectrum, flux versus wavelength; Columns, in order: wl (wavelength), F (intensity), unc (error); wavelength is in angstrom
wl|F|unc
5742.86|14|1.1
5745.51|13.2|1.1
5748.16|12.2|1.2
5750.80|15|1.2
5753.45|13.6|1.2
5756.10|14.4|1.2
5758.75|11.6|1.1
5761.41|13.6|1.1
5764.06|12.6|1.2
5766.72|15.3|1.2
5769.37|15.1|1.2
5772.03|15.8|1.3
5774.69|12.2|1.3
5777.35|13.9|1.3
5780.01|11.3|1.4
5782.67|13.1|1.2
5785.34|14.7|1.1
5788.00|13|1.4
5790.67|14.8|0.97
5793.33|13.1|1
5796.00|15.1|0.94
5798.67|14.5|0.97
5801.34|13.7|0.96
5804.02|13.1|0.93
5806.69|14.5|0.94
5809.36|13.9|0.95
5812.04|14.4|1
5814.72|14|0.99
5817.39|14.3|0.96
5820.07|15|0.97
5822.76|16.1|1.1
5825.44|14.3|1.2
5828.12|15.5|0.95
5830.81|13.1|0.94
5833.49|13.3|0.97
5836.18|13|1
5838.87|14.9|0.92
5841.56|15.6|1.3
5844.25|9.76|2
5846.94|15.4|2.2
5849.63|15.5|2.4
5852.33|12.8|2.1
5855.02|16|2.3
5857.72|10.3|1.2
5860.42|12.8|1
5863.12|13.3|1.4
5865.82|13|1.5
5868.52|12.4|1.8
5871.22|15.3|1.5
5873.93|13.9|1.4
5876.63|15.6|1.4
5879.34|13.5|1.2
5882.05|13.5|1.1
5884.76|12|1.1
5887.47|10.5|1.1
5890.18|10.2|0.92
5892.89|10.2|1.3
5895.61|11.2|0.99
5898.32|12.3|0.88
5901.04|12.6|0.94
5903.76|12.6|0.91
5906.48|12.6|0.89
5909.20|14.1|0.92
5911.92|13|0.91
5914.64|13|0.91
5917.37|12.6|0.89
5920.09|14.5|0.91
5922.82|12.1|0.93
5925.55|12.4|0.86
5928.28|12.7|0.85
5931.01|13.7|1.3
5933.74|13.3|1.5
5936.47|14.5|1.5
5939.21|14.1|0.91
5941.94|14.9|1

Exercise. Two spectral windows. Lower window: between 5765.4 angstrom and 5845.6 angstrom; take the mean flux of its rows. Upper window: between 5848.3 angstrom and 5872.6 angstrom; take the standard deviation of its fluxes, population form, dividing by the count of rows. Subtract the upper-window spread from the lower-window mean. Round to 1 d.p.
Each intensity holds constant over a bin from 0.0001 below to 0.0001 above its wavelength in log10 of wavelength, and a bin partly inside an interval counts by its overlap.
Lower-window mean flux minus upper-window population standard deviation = 12.3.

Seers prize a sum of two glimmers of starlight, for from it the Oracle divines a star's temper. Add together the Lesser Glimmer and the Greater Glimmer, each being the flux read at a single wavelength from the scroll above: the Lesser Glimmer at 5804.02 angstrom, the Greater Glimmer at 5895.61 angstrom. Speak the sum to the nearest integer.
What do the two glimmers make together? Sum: 24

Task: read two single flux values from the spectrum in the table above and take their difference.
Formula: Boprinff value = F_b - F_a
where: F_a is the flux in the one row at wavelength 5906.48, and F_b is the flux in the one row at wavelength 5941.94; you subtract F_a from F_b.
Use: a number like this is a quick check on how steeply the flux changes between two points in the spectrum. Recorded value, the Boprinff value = 2.3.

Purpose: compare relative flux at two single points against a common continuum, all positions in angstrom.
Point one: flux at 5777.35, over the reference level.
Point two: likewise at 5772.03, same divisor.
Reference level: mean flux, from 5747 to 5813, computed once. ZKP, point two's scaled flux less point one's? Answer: 0.1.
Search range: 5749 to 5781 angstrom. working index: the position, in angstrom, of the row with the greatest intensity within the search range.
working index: 5772.03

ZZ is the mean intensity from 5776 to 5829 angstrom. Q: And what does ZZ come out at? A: 14.1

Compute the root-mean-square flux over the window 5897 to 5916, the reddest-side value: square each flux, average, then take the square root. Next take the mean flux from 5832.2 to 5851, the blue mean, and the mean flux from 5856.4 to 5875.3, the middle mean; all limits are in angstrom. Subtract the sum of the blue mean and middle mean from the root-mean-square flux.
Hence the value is -14.0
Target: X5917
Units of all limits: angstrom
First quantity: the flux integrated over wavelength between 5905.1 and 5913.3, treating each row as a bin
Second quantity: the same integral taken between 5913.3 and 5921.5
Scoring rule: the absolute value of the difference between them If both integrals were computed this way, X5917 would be 1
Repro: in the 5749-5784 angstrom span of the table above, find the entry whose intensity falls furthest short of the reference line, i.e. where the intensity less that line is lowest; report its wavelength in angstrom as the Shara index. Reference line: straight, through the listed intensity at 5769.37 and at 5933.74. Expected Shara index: 5780.01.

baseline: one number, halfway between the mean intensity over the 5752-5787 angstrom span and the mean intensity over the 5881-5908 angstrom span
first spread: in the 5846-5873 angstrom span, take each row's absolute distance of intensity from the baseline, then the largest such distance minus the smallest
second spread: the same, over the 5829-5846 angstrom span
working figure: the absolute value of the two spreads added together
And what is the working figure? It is 5.8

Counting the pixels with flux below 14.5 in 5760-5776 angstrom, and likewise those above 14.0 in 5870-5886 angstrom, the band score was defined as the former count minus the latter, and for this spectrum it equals 1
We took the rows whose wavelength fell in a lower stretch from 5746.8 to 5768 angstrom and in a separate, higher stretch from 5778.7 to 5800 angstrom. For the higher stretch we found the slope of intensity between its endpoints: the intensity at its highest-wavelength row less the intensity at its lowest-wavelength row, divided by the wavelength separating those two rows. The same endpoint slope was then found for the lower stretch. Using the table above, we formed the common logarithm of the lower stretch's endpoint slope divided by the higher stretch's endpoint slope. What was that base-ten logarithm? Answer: 0.0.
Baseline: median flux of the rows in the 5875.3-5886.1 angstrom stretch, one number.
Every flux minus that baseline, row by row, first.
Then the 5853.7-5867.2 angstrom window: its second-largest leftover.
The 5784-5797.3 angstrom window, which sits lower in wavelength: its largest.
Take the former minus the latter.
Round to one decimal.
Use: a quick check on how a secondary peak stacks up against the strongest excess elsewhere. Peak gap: -1.8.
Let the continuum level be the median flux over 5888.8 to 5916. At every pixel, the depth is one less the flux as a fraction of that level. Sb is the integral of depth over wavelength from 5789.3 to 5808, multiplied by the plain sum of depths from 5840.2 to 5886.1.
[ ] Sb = 3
